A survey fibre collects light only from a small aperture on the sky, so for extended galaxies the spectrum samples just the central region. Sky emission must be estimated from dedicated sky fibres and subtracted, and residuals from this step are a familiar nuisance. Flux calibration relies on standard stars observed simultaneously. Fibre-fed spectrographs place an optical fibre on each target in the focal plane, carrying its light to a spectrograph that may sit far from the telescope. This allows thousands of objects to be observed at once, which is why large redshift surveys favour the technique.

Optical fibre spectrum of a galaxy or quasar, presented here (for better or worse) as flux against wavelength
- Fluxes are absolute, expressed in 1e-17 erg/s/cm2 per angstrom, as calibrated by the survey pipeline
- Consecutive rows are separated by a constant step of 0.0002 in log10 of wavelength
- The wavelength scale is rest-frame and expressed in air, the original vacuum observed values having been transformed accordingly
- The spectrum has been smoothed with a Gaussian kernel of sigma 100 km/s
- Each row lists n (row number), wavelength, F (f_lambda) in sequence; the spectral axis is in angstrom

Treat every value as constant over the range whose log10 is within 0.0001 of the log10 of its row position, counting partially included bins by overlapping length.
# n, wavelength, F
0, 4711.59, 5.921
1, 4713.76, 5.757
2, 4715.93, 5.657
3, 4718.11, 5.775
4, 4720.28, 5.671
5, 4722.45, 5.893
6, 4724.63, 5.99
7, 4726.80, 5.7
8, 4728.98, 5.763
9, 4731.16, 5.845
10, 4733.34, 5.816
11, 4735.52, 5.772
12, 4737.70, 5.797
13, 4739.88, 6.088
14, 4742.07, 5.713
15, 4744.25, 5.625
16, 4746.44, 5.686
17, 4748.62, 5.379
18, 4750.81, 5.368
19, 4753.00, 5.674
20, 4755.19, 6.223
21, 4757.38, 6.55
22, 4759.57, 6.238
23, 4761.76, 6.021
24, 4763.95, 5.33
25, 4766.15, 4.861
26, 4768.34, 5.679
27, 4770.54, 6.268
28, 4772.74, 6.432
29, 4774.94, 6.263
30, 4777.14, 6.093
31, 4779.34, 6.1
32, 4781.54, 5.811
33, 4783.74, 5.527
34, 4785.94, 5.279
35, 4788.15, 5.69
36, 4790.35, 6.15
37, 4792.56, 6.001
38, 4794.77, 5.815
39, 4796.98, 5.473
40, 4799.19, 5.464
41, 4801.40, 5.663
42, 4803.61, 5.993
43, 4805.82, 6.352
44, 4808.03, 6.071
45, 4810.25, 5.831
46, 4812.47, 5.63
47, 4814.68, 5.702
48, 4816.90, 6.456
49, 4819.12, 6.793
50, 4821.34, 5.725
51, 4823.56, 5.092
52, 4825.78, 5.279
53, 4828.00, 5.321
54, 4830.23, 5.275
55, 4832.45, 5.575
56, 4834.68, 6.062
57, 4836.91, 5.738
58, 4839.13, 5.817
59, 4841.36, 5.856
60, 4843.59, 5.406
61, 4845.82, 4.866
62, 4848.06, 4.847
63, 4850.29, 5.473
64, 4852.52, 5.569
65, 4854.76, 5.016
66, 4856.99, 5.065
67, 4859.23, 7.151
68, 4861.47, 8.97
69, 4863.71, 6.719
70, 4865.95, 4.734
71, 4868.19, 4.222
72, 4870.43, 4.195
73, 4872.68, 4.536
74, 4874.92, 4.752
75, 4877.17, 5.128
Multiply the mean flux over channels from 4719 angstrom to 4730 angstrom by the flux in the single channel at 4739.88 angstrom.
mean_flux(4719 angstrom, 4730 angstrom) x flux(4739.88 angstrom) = 35.3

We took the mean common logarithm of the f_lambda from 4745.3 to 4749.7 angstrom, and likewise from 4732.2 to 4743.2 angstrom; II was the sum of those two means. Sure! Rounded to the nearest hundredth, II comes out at 1.51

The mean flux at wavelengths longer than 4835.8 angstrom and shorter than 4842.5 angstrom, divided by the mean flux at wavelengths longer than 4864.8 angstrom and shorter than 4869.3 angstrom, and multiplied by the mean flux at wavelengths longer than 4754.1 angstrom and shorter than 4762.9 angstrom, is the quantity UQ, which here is 8.1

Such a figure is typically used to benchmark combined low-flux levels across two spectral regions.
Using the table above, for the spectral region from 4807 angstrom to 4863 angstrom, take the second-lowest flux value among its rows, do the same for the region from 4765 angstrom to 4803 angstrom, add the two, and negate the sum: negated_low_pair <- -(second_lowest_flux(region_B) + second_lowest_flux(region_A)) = -10.1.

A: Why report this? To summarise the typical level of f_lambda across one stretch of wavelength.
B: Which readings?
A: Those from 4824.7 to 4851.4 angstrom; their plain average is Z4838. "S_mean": 5.46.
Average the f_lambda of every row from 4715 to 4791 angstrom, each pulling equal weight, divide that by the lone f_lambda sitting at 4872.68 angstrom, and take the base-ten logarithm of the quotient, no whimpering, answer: 0.11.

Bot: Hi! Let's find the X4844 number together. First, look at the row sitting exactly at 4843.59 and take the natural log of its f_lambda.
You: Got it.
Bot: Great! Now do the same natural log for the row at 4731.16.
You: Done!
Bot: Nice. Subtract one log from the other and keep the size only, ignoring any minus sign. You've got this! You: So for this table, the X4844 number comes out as 0.078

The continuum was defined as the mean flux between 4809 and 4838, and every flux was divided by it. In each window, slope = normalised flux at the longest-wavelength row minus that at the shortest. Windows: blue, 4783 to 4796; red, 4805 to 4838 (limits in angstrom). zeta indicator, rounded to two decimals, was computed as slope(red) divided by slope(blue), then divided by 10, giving -0.21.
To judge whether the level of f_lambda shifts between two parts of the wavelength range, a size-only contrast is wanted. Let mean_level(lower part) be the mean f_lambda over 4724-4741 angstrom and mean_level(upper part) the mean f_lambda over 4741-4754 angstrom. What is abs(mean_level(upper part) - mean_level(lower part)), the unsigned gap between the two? 0.27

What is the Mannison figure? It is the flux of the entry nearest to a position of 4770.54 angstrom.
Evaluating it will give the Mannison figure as 6.268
